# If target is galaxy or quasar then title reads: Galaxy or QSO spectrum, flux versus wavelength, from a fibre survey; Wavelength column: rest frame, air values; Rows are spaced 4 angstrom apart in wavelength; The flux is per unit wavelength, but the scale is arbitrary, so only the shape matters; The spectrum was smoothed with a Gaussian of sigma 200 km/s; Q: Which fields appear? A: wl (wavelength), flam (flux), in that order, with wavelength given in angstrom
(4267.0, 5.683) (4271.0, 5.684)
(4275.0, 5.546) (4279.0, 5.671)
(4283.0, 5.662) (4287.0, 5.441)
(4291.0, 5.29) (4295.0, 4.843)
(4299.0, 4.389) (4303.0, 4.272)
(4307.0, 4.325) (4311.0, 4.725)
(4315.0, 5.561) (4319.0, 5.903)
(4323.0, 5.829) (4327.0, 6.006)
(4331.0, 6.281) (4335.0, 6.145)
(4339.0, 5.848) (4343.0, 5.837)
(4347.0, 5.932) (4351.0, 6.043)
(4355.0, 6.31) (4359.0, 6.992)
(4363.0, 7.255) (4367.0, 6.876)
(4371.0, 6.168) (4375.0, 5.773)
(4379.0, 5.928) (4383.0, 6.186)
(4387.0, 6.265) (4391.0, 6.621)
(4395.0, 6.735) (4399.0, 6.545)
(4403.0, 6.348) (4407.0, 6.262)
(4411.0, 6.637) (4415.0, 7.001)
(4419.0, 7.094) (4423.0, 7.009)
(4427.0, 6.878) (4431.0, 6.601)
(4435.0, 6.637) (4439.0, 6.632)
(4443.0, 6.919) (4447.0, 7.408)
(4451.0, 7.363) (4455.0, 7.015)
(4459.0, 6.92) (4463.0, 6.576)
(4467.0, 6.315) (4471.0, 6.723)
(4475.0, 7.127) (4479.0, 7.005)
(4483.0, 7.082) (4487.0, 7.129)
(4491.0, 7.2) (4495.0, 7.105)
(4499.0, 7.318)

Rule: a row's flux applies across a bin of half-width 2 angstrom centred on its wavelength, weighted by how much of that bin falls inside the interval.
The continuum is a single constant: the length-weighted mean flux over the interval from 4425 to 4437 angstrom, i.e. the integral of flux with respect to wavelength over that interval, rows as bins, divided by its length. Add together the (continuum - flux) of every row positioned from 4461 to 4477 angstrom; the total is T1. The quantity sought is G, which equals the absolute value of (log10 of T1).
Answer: 1.10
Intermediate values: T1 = 0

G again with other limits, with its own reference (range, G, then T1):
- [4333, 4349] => 0.49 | 3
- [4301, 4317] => 0.90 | 8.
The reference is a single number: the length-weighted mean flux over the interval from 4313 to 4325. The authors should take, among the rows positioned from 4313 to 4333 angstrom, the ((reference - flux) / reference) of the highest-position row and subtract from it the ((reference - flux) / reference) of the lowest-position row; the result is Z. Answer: -0.12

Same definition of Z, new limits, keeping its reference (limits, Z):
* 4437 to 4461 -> -0.05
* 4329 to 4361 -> -0.12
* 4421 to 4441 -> 0.07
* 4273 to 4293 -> 0.04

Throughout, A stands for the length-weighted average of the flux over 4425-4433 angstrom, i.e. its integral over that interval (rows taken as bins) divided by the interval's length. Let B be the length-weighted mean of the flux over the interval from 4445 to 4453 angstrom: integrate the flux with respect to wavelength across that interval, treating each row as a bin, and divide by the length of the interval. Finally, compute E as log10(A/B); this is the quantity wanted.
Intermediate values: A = 6.74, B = 7.4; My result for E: -0.040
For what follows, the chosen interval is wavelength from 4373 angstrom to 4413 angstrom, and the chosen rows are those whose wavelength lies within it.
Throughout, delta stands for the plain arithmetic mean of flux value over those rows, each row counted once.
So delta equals 6.3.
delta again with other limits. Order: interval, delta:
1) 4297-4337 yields 5.3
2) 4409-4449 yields 6.9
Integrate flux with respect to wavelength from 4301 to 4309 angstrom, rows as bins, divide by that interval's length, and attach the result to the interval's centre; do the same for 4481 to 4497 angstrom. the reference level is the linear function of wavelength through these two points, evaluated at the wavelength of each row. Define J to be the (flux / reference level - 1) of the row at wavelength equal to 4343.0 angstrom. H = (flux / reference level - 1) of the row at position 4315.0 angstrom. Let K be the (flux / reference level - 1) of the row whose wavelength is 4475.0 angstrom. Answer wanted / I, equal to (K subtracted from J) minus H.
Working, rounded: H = 0.25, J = 0.2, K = 0.031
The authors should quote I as -0.085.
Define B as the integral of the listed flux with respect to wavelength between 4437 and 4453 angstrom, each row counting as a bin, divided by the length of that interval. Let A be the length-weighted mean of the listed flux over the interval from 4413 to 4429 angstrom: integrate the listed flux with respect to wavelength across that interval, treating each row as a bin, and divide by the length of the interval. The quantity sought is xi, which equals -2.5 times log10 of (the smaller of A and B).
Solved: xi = -2.1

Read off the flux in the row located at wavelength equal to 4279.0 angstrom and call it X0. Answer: 5.671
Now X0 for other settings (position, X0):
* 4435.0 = 6.637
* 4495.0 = 7.105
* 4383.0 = 6.186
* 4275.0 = 5.546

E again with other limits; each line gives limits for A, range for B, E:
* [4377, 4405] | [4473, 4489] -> -0.046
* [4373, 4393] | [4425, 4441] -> -0.036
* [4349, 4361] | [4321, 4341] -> 0.030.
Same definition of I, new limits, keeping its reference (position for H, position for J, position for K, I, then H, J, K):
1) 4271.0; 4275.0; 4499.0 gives -0.065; 0.51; 0.4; 0.005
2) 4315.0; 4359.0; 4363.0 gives -0.284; 0.25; 0.4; 0.398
